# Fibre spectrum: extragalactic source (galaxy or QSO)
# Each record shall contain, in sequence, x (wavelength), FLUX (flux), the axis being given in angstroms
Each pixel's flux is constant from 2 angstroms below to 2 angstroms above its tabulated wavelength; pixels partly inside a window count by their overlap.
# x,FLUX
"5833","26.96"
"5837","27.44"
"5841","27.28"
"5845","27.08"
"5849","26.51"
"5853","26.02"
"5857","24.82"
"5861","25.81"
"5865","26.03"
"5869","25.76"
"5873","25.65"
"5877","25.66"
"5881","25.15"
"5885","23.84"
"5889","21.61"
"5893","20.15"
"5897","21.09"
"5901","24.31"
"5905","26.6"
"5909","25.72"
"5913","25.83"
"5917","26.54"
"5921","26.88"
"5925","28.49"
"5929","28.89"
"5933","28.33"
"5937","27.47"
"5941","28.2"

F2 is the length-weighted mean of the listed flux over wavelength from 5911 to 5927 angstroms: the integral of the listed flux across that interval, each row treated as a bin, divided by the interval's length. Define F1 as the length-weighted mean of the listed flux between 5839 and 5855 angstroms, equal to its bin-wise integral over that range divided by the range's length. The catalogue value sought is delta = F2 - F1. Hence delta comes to 0.2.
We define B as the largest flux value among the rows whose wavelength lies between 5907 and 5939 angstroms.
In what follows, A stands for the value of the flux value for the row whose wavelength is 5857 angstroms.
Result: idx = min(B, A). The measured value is 24.8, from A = 24.82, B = 28.89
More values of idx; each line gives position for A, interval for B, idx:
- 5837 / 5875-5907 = 26.6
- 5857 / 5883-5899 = 23.8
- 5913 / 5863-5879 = 25.8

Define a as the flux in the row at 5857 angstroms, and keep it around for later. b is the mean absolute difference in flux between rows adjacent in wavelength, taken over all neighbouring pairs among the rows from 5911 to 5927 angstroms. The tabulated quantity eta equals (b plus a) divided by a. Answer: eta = 1.036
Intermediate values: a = 24.82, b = 0.9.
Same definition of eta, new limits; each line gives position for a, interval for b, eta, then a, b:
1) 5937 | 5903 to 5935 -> 1.024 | 27.47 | 0.7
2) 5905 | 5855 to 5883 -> 1.013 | 26.6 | 0.4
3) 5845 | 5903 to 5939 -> 1.025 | 27.08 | 0.7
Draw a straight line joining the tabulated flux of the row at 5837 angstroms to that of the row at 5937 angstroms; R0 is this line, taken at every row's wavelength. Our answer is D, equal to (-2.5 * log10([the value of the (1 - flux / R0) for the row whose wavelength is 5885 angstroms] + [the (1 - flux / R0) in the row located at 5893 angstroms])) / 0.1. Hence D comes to 10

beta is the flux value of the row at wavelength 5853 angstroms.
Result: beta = 26.02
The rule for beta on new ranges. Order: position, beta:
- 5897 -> 21.09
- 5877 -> 25.66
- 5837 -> 27.44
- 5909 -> 25.72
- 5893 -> 20.15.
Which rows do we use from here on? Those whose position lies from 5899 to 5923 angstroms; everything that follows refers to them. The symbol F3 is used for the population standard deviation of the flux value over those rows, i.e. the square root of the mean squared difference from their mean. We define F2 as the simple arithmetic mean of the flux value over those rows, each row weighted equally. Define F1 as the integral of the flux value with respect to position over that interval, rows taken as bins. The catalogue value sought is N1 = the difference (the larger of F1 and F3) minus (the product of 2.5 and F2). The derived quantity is 559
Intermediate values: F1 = 624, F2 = 26.0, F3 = 0.9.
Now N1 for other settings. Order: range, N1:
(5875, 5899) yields 493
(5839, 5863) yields 564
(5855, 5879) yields 551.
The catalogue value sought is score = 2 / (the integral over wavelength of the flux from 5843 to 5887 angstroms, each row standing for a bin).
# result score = 0.0018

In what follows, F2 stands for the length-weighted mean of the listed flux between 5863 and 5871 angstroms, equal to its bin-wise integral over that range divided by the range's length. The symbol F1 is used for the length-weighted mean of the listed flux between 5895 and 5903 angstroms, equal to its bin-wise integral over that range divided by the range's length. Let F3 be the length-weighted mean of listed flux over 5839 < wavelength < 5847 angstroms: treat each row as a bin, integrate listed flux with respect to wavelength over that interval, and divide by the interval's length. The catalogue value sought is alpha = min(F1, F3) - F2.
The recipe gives -3.2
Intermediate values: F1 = 22.7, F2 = 25.9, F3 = 27.2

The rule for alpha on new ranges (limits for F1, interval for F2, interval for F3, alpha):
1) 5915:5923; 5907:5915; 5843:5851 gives 0.9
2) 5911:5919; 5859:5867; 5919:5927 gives 0.3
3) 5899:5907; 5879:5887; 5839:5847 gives 1.0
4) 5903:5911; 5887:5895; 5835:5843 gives 5.3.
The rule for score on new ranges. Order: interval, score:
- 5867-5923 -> 0.0015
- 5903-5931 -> 0.0026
